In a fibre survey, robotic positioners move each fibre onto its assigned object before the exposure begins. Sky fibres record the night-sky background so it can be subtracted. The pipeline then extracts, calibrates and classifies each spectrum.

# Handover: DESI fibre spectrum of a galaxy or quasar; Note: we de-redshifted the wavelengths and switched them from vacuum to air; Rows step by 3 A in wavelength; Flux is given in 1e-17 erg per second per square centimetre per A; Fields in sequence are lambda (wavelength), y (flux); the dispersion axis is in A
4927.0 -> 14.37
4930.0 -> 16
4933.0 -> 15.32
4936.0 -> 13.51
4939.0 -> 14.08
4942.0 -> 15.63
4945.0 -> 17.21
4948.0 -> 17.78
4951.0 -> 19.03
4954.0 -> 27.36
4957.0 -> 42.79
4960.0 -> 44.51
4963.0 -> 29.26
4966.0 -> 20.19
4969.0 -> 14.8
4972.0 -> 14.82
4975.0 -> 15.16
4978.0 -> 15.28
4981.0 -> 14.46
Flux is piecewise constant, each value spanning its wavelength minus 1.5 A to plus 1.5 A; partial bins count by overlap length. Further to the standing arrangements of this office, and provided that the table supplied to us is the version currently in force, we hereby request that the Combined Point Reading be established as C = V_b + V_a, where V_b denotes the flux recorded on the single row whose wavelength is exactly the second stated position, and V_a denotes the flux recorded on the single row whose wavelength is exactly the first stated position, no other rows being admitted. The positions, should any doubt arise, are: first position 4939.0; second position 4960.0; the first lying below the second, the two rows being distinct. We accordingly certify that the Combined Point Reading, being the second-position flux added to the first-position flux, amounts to 59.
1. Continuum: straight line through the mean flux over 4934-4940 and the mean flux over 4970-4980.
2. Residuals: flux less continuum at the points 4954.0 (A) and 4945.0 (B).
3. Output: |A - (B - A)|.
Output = 23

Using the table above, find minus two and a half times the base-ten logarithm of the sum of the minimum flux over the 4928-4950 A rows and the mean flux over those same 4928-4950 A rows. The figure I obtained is -3.7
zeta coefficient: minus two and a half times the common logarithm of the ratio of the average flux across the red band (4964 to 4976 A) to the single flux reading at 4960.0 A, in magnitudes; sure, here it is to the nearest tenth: 1.1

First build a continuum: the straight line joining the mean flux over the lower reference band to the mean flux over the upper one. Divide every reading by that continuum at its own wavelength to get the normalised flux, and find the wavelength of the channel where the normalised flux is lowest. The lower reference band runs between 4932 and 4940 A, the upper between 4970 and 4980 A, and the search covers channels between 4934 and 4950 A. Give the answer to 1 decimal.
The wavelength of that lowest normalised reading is 4936.0 A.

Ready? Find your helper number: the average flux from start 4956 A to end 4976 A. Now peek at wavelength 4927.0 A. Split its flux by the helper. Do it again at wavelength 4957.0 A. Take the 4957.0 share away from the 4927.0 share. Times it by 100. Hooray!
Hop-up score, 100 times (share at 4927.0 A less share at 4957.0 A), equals -110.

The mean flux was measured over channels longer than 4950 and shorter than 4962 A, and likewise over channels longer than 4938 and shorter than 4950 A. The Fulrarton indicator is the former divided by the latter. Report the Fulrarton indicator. 2.1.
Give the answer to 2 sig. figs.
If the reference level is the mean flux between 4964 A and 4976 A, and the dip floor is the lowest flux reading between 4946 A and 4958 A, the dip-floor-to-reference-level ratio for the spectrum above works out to 1.1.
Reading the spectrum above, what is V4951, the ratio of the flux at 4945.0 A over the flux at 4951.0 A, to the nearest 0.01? 0.90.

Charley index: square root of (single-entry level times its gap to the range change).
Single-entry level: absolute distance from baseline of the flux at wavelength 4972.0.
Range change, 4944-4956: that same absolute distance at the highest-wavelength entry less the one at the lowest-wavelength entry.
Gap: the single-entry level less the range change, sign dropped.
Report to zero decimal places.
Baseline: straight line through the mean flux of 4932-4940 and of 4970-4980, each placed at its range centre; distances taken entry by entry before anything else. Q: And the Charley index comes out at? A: 1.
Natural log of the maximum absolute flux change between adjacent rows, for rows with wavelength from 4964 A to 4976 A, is 1.7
